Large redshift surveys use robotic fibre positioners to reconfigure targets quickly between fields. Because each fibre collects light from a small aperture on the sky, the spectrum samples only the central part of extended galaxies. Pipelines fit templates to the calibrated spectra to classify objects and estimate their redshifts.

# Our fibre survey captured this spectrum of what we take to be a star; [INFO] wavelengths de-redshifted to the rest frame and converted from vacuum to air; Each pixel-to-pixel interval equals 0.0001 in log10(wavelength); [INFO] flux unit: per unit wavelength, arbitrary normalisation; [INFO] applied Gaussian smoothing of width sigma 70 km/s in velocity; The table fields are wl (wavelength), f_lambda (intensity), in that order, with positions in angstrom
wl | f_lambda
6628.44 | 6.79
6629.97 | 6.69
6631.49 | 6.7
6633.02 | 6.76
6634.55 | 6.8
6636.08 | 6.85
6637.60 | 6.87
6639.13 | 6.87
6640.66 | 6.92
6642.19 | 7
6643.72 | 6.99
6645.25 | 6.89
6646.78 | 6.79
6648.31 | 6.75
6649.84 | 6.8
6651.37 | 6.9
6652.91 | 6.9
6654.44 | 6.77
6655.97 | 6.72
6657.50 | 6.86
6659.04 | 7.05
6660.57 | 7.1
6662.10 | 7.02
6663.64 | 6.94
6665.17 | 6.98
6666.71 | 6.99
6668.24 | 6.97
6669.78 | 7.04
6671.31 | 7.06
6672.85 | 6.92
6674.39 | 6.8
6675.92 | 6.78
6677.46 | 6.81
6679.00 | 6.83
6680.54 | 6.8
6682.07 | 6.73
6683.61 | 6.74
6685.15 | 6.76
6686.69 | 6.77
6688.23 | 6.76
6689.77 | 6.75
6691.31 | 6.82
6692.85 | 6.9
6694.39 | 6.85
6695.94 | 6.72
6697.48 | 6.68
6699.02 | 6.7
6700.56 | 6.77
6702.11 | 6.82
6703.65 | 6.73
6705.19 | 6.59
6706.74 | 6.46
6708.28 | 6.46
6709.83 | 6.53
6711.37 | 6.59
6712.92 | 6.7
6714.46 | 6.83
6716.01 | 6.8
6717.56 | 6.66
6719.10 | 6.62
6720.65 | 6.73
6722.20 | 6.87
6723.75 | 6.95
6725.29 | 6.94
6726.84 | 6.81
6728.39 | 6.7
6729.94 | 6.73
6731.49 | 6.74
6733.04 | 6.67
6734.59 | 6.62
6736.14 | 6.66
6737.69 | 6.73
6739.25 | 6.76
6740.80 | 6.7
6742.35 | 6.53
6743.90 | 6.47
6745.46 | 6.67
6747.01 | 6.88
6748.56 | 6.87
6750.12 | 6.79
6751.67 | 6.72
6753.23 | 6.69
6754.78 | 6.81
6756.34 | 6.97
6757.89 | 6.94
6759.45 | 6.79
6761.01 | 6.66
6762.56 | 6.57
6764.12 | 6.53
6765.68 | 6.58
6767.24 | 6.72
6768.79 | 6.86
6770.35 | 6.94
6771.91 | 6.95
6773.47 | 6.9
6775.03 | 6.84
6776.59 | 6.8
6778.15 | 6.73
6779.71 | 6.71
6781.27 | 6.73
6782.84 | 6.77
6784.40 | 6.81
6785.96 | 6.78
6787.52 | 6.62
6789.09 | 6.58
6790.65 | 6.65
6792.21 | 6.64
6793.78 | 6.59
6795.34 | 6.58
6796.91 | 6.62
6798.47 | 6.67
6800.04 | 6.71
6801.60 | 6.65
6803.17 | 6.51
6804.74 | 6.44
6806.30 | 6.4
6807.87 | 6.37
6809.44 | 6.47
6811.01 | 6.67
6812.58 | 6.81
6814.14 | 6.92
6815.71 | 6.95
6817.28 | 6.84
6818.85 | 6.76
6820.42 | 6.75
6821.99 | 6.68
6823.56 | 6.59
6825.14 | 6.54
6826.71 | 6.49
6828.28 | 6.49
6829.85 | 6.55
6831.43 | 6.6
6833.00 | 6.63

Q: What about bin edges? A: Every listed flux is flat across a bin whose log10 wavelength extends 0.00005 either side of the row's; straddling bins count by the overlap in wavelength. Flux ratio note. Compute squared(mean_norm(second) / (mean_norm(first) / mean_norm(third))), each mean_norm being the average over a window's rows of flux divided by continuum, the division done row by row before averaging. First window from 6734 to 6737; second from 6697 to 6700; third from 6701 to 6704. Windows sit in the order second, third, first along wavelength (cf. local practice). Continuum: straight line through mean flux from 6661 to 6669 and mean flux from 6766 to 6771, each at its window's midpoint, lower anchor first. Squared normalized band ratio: 0.956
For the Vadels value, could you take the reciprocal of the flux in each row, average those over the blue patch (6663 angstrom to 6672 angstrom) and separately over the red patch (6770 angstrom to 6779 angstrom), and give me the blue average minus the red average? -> -0.0029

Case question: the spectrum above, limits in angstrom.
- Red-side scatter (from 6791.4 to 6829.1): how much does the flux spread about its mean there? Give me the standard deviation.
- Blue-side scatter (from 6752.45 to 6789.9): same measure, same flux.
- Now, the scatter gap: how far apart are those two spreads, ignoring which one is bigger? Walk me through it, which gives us 0.026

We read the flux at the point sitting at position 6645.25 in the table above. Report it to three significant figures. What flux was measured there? 6.89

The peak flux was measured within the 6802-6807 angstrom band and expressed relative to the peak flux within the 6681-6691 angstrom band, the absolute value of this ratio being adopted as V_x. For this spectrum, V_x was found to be 0.96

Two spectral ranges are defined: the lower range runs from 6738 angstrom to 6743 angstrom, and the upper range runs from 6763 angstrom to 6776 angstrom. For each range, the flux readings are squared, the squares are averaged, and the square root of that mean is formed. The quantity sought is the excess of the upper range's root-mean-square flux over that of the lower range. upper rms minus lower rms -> 0.13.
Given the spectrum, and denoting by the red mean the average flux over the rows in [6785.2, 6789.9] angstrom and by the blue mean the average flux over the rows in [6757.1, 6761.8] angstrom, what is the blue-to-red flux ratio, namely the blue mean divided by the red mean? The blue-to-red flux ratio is 1.02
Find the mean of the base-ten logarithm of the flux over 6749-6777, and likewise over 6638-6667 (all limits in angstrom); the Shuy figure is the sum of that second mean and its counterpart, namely 1.67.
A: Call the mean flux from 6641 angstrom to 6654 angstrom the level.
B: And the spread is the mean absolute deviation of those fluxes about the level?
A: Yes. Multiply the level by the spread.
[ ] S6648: 0.50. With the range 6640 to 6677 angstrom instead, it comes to 0.63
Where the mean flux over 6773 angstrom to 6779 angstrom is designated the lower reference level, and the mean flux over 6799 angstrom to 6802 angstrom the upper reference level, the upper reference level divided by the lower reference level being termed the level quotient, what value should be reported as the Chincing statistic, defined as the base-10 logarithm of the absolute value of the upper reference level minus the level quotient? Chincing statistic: 0.756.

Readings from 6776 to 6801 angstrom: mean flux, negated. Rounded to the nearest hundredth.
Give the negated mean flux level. -6.69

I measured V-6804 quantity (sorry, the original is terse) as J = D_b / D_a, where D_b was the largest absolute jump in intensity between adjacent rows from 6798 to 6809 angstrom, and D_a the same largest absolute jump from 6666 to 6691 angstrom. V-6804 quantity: 1.00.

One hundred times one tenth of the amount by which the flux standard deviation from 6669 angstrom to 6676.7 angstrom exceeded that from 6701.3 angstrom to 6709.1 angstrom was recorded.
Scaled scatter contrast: -0.3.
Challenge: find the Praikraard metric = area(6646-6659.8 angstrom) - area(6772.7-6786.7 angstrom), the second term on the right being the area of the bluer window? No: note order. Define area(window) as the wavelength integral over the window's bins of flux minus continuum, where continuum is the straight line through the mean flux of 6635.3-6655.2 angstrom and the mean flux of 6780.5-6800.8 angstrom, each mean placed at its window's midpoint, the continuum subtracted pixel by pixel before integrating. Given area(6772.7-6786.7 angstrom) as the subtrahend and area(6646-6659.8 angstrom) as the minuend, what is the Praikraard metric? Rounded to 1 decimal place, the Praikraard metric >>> -1.7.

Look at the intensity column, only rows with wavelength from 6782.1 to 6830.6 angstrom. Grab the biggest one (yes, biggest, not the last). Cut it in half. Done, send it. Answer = 3.475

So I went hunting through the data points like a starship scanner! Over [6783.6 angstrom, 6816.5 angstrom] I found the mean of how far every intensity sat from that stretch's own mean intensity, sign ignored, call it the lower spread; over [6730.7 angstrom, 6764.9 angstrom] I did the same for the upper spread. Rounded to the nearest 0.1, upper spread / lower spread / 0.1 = 8.7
